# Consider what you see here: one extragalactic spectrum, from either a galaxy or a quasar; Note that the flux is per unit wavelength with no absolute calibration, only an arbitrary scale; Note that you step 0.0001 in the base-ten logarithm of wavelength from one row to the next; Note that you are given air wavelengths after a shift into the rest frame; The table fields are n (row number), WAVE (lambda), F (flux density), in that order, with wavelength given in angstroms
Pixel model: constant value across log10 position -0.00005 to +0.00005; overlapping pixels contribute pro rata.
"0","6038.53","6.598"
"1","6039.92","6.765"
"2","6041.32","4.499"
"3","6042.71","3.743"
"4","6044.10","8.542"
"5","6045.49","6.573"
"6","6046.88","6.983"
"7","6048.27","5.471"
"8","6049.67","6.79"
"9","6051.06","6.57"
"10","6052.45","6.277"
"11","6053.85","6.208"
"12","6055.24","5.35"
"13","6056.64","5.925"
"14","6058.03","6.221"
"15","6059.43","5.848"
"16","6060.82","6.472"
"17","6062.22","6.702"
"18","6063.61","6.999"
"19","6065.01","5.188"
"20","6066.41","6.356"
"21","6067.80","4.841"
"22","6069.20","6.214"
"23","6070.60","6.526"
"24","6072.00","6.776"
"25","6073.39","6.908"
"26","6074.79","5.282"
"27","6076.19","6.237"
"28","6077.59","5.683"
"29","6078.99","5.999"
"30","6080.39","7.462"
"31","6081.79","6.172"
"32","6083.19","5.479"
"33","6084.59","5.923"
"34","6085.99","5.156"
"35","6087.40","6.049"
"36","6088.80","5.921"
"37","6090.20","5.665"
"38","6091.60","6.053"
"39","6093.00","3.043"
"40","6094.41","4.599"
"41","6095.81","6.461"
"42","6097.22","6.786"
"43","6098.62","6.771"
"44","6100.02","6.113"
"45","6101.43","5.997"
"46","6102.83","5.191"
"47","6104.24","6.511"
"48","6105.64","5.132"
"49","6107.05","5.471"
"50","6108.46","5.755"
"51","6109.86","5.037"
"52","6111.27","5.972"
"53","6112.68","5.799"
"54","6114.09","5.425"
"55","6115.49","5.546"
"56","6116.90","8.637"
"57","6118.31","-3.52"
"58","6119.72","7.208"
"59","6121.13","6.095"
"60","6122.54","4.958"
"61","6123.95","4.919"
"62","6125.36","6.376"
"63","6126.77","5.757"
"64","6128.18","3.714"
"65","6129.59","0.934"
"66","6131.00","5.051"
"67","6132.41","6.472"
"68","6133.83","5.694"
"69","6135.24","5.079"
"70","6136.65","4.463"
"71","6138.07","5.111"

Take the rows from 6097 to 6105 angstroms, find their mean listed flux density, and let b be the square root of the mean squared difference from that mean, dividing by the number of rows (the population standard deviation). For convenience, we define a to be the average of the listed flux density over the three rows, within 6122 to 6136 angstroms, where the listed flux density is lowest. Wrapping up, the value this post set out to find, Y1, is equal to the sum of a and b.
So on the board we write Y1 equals 3.7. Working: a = 3.2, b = 0.55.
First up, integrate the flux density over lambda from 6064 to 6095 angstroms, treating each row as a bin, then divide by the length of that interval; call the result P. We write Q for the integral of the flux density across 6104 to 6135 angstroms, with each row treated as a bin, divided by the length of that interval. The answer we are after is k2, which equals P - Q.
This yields 0.7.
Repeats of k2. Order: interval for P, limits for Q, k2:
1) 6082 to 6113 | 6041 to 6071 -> -0.4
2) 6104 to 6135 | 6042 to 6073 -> -1.1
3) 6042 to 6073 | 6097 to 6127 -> 0.7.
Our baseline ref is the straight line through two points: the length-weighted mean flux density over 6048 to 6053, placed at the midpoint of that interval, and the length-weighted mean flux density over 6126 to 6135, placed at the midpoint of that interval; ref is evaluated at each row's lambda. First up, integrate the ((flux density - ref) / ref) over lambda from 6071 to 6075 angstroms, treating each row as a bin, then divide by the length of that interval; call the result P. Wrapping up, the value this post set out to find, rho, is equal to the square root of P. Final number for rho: 0.32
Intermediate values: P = 0.10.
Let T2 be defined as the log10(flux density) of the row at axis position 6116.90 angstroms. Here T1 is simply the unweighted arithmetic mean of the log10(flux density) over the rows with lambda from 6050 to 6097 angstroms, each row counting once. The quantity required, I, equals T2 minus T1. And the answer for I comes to 0.17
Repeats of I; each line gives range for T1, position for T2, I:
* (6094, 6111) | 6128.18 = -0.19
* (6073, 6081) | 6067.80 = -0.11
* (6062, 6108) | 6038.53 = 0.05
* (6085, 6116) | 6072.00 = 0.08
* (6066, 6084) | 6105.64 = -0.08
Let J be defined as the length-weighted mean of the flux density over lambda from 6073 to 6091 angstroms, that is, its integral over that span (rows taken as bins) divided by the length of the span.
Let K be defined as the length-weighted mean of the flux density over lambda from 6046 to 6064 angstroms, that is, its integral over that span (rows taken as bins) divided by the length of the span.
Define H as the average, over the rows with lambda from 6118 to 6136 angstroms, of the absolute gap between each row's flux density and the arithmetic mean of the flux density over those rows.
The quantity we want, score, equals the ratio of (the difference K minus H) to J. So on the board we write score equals 0.73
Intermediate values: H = 1.9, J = 5.98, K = 6.3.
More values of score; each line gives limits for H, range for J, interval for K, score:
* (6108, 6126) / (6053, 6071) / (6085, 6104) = 0.70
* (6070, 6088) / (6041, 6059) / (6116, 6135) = 0.70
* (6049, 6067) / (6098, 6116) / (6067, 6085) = 1.00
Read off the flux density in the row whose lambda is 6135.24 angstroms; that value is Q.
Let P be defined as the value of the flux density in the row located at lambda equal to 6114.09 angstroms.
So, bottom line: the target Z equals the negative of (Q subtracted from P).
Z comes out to -0.3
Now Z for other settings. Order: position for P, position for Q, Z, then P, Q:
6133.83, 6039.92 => 1.1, 5.694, 6.765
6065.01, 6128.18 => -1.5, 5.188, 3.714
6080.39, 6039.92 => -0.7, 7.462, 6.765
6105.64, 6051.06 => 1.4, 5.132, 6.57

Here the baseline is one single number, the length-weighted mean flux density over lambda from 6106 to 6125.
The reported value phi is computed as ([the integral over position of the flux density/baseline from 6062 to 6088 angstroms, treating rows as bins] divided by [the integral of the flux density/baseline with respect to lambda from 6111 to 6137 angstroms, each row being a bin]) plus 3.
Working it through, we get 4.23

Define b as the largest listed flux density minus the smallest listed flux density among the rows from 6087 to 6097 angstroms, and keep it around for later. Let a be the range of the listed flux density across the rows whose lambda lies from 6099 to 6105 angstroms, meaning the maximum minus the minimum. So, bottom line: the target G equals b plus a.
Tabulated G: 5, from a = 1.3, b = 3.42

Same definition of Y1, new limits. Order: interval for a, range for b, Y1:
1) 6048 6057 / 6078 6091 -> 6.2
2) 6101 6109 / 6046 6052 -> 5.9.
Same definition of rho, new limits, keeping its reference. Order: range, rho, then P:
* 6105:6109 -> 0.24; 0.06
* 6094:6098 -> 0.36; 0.13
